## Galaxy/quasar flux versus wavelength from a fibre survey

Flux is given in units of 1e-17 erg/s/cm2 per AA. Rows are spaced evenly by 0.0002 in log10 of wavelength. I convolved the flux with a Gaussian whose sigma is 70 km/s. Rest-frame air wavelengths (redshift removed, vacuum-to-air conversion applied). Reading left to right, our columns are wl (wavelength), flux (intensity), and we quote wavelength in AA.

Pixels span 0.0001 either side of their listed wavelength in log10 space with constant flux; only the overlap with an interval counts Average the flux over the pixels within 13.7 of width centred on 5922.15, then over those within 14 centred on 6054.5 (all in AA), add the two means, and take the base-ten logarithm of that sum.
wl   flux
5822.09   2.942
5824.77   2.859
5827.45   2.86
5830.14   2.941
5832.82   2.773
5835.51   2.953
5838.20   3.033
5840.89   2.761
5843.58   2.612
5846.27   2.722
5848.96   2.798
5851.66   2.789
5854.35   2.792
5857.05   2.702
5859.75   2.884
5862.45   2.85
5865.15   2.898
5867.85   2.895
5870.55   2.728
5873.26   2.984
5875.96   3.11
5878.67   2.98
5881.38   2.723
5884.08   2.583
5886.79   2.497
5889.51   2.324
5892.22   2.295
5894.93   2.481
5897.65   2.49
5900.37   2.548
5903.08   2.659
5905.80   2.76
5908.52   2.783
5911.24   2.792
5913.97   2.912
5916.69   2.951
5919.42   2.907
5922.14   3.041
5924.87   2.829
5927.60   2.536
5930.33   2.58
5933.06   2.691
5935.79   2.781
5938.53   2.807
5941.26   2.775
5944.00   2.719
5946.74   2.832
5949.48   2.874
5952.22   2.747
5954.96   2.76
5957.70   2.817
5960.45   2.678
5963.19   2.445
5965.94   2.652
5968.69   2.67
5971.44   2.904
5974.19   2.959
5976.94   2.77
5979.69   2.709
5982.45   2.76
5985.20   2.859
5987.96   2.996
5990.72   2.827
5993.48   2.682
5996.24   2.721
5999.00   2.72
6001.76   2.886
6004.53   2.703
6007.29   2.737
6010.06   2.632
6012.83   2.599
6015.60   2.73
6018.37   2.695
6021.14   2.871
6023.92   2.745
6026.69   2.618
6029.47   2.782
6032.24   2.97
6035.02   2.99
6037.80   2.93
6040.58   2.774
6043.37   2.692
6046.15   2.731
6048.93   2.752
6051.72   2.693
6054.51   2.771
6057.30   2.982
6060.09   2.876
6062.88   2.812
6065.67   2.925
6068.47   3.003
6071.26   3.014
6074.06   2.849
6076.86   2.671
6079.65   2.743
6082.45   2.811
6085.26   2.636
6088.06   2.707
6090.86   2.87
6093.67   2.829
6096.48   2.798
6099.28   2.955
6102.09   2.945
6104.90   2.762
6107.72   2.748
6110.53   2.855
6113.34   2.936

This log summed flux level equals 0.7534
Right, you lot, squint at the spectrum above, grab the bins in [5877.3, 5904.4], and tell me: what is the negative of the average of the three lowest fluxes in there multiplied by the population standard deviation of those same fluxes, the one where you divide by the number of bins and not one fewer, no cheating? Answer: -0.45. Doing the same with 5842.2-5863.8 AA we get -0.22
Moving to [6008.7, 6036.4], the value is -0.35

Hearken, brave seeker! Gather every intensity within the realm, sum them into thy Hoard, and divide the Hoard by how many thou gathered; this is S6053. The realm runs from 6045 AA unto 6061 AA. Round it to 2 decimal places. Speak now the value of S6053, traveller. 2.80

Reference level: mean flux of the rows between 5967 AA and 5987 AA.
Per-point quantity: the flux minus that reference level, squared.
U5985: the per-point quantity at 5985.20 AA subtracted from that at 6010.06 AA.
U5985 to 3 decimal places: 0.027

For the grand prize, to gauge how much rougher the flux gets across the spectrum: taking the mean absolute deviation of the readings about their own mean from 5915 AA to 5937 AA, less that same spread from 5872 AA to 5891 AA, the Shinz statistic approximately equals -0.10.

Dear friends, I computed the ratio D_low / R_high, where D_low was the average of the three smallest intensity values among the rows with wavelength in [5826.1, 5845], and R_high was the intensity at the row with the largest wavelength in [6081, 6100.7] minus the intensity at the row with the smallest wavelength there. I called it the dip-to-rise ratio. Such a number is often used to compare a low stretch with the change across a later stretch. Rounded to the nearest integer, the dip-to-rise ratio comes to 19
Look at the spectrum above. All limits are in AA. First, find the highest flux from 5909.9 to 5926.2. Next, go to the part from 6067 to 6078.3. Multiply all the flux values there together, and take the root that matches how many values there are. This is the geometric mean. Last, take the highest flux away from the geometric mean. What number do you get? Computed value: -0.16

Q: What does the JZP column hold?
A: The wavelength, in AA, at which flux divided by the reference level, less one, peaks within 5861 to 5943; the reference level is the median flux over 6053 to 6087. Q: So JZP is 5875.96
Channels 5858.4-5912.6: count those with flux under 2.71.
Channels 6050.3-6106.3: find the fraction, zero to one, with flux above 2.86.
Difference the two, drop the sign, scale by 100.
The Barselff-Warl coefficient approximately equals 760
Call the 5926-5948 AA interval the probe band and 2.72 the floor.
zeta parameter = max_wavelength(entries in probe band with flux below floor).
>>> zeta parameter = 5944.00 AA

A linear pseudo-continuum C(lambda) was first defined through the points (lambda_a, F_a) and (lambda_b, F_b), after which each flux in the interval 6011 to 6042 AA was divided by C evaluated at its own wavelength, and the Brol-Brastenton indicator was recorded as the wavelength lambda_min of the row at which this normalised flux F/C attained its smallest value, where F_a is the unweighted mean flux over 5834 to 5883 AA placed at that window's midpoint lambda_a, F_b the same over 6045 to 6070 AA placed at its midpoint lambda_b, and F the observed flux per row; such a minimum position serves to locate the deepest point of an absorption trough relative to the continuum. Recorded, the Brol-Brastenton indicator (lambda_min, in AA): 6012.83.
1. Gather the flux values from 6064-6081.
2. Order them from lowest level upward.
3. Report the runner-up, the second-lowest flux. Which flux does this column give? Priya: 2.743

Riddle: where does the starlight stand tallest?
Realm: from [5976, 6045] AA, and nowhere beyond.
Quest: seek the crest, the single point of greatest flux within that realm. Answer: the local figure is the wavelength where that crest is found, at 5987.96 AA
